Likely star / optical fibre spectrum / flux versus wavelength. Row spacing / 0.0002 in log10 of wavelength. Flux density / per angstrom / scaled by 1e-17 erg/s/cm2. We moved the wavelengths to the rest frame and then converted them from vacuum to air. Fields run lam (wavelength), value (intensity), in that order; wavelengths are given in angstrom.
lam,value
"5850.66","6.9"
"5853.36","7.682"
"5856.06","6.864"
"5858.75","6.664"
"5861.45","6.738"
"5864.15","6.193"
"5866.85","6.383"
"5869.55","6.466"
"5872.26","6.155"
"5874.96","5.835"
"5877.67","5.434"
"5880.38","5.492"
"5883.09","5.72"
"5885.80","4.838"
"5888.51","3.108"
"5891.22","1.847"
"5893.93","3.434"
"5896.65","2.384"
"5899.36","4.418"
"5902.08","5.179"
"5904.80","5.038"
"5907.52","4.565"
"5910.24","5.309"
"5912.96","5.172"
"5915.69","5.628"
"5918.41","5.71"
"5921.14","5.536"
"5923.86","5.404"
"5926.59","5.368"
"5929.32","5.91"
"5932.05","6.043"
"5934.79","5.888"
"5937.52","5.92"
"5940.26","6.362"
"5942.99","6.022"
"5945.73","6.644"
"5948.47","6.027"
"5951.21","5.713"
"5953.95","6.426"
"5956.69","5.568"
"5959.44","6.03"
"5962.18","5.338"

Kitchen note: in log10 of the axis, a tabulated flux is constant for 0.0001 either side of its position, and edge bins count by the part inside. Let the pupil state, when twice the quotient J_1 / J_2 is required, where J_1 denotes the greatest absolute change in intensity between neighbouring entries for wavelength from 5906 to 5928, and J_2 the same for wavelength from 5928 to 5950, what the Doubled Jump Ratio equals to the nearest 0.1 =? 2.4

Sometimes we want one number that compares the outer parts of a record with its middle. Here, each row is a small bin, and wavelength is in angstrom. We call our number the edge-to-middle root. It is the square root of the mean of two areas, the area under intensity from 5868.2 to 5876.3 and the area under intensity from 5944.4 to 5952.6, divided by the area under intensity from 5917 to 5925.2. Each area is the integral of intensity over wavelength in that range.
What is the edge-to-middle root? 1.05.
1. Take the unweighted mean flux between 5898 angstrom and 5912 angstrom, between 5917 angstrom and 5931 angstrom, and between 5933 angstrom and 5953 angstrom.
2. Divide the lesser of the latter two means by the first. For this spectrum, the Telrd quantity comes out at 1.1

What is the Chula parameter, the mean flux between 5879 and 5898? 3.83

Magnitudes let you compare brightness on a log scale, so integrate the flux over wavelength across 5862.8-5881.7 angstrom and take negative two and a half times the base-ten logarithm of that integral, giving -5.1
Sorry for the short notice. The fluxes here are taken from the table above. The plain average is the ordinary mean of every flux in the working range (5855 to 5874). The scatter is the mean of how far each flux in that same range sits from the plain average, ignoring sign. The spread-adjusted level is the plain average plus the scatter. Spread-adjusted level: 6.7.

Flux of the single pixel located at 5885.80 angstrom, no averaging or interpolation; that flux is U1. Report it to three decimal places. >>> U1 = 4.838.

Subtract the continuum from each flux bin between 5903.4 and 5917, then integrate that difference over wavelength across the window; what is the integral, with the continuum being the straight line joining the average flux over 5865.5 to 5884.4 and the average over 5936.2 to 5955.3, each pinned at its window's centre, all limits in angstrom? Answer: -12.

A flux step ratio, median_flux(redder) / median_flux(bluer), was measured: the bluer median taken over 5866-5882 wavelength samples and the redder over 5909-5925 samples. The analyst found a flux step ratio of 0.9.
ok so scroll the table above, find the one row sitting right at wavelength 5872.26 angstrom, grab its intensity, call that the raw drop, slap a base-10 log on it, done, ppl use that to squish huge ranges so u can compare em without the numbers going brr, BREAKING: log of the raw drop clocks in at 0.789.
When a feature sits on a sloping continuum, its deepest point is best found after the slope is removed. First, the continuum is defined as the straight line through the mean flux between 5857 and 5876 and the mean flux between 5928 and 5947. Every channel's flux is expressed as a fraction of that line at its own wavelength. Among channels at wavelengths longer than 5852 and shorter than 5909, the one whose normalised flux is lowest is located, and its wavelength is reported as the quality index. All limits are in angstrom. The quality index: 5891.22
